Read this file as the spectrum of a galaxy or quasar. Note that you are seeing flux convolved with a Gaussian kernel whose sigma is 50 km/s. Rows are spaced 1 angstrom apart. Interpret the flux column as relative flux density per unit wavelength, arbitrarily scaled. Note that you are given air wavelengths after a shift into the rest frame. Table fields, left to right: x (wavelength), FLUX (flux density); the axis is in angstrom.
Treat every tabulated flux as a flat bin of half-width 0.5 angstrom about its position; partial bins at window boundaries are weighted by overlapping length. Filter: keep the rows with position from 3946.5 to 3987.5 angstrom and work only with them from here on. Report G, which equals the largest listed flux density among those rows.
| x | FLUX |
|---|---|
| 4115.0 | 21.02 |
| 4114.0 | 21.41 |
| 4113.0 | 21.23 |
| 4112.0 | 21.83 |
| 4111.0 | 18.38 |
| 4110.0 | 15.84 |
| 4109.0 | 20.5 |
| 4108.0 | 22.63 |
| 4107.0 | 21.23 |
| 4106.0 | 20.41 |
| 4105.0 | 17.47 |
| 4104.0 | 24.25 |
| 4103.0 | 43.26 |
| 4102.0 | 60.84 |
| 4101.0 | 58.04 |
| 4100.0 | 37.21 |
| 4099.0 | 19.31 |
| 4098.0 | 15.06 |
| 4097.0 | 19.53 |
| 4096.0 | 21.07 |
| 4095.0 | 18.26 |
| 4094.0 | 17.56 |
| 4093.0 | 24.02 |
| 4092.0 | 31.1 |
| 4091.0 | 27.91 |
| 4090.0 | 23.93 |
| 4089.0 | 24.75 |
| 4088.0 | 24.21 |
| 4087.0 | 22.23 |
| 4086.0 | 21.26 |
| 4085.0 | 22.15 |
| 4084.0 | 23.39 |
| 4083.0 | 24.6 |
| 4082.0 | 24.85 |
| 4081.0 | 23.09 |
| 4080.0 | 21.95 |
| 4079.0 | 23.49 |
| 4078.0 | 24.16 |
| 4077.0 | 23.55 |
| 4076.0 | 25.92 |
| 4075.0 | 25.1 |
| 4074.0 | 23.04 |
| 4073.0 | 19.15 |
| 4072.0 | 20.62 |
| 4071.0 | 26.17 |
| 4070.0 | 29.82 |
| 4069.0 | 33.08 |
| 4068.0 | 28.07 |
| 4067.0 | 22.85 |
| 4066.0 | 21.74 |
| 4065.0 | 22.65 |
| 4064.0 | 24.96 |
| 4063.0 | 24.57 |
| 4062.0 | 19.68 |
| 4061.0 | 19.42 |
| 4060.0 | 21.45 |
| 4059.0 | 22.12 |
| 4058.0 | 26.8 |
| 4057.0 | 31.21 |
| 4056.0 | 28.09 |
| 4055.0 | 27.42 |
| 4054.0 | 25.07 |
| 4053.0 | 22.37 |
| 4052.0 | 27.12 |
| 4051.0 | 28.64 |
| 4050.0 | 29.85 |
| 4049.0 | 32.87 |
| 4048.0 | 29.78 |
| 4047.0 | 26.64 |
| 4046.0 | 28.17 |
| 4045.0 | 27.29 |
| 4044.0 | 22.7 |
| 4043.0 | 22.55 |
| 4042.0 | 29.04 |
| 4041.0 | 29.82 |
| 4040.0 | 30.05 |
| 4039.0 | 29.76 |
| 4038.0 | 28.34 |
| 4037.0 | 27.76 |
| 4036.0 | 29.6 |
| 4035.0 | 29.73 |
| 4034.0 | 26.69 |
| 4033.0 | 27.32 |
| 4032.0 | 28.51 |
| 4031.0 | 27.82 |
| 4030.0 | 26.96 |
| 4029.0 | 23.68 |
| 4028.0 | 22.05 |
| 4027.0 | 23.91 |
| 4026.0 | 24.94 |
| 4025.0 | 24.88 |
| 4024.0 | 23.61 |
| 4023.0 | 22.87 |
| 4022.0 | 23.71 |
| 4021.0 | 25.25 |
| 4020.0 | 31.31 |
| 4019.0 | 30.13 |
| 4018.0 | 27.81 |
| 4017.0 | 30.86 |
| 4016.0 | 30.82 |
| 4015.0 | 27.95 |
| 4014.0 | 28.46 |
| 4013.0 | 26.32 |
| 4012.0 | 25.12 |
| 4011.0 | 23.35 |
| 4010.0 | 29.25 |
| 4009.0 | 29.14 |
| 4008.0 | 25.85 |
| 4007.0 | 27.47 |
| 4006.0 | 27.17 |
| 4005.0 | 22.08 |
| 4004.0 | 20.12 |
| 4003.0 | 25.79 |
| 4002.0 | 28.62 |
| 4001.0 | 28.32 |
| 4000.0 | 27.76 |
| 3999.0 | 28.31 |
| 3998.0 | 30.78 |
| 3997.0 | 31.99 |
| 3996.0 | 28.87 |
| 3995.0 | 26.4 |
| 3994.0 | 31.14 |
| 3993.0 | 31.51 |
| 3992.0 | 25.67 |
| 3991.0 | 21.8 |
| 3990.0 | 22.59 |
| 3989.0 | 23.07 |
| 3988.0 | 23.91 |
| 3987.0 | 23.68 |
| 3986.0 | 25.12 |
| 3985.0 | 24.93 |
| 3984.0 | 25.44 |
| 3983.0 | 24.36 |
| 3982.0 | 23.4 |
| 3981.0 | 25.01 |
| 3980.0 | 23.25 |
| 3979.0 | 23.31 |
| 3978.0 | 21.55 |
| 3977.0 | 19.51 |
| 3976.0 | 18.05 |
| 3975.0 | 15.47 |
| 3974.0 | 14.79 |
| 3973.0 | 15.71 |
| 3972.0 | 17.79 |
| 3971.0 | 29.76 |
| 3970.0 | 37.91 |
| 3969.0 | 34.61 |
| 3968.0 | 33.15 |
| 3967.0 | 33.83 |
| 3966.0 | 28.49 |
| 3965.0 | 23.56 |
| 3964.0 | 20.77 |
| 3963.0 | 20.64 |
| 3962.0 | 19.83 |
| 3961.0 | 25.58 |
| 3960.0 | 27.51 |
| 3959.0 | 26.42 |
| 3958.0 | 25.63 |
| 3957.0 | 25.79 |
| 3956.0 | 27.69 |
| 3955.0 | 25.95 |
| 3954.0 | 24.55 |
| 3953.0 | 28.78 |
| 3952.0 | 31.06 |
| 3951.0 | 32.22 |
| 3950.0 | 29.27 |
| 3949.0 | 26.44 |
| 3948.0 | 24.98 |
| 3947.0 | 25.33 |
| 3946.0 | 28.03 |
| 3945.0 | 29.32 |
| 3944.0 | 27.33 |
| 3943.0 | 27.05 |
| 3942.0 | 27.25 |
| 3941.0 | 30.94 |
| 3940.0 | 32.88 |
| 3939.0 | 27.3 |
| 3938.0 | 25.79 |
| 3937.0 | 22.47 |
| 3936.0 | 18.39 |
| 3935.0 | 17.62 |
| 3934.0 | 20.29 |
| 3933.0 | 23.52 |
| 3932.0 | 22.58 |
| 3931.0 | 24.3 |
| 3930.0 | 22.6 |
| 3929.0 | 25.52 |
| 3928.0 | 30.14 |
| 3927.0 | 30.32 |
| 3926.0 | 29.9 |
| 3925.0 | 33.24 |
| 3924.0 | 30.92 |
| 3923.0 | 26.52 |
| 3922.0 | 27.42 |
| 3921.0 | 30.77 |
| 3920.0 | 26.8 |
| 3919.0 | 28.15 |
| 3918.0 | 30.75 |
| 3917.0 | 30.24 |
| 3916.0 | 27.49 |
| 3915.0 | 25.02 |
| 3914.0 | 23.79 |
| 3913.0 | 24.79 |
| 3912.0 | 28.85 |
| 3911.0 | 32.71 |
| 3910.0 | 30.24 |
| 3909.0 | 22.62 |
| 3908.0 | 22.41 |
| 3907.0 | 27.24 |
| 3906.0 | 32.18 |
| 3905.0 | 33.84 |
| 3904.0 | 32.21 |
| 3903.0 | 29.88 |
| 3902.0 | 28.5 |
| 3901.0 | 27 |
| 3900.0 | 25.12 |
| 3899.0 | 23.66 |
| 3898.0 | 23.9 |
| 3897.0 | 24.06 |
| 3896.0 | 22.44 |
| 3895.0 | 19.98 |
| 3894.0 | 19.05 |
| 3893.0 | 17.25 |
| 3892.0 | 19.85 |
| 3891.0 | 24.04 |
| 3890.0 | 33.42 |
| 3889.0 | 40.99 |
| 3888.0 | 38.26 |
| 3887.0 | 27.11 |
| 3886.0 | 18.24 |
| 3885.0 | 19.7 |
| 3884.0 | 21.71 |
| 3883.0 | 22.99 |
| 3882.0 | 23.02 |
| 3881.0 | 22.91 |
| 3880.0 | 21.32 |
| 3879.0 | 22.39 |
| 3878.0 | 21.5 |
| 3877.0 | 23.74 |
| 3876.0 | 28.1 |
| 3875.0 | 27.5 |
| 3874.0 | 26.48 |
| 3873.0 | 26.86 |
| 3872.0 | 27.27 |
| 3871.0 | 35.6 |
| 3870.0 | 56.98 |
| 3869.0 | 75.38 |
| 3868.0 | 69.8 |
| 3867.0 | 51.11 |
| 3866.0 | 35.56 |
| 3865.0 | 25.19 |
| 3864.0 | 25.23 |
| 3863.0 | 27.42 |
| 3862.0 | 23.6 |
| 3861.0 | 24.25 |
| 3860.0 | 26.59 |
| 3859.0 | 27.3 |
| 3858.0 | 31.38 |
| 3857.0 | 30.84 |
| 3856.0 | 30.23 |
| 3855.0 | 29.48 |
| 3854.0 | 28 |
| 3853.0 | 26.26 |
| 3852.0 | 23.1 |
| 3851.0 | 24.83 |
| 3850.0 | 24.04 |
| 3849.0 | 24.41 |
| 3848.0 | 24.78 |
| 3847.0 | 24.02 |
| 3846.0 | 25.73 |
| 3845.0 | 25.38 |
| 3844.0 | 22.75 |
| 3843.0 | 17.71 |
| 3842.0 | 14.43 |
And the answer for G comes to 37.91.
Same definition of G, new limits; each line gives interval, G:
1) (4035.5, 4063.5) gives 32.87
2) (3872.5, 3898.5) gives 40.99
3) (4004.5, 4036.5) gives 31.31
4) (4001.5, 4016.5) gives 30.82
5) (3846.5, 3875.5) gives 75.38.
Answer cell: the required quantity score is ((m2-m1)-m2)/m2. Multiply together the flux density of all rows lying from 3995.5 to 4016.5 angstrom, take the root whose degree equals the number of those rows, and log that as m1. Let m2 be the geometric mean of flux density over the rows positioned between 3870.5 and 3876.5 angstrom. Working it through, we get -0.95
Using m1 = 27.2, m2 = 28.5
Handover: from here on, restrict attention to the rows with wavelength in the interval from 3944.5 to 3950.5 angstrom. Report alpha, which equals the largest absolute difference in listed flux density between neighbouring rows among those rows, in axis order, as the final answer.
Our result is 2.8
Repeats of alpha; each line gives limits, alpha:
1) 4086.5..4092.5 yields 4.0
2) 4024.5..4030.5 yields 3.3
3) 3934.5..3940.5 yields 5.6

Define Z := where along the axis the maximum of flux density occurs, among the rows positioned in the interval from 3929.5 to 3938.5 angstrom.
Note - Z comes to 3938.0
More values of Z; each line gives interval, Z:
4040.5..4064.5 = 4049.0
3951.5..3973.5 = 3970.0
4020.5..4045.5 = 4040.0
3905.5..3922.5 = 3911.0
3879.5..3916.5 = 3889.0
